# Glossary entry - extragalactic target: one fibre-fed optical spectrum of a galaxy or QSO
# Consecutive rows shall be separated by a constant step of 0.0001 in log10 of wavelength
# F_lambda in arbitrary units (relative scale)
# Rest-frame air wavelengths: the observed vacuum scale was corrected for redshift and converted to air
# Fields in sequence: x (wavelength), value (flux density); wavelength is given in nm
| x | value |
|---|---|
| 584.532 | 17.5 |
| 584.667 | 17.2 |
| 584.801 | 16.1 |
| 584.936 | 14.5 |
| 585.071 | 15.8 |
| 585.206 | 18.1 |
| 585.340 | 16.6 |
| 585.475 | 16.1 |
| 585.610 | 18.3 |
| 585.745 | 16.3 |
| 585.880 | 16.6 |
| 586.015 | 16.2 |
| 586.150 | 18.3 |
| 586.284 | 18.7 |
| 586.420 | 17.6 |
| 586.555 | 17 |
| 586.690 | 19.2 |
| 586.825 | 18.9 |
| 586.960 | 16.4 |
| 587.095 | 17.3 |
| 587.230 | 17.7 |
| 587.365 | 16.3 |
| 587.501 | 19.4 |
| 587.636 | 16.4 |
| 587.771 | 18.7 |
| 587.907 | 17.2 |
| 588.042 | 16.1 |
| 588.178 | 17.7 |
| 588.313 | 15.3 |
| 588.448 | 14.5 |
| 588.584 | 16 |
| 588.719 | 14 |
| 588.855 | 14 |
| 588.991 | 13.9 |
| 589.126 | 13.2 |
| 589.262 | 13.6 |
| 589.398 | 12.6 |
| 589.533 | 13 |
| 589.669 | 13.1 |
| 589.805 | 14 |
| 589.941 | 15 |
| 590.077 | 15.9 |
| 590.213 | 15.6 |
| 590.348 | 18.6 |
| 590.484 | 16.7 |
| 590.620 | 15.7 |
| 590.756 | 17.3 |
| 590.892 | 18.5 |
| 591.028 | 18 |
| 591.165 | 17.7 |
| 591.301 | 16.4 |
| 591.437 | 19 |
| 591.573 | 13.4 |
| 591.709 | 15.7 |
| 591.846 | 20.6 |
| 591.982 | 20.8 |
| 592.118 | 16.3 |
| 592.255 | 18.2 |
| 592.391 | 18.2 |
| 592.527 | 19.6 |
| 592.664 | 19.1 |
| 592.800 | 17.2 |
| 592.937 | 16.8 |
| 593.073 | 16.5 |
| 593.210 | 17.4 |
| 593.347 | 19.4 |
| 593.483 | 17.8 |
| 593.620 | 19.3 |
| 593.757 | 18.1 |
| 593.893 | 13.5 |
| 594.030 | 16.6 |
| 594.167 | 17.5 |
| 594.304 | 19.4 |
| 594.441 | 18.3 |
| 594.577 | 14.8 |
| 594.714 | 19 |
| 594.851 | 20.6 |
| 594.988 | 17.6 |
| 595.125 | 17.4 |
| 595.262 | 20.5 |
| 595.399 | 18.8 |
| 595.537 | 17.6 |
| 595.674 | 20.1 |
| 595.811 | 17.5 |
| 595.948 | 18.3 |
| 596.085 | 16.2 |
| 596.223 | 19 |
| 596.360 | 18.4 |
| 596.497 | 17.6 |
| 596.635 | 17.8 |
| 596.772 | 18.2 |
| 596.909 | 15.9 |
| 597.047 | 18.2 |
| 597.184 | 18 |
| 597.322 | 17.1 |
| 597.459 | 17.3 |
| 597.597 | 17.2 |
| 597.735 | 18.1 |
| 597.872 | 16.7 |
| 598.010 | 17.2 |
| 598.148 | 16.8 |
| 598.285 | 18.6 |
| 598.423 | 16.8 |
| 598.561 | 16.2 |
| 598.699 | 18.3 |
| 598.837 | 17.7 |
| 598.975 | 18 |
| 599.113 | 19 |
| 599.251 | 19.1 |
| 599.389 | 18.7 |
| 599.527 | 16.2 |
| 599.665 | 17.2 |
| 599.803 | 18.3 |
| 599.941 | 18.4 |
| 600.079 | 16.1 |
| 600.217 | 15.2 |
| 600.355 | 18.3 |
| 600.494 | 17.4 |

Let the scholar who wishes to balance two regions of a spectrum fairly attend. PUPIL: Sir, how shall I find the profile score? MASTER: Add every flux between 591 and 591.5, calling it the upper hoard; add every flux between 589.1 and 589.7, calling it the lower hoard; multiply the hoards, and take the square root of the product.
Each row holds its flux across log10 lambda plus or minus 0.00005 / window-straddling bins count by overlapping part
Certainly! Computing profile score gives 68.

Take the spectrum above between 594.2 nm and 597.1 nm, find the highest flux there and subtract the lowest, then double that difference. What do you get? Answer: 12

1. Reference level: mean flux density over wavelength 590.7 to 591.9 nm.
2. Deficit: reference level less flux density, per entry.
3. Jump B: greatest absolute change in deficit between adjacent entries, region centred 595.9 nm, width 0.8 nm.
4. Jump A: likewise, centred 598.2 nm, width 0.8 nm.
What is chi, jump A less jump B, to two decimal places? -1.00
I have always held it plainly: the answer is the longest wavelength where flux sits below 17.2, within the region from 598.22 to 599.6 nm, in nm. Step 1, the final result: 599.527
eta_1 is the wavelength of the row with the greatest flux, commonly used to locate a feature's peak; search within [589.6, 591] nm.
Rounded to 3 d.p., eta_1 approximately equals 590.348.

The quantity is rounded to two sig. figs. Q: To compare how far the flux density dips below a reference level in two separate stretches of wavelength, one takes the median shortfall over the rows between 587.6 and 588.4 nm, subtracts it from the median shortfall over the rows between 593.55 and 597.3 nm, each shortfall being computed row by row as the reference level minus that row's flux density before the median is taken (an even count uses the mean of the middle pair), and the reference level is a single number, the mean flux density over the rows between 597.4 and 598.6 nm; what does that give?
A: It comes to -1.3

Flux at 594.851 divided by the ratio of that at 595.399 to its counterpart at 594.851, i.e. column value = 23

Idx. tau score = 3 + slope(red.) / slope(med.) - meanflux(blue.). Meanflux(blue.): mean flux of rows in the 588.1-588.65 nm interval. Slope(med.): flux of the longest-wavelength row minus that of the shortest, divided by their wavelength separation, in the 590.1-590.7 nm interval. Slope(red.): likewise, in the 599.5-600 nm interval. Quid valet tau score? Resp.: 9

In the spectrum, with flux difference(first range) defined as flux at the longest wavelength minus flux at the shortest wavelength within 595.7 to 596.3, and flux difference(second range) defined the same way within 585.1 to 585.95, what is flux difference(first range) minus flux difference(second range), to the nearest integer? 3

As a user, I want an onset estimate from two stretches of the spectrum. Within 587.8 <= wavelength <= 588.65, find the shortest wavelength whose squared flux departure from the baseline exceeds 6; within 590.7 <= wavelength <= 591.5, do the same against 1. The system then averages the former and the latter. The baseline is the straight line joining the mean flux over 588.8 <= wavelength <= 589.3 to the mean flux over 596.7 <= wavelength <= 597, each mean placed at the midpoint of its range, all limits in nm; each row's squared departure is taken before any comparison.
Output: 589.33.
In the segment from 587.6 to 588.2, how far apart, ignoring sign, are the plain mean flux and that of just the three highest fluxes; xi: 0.65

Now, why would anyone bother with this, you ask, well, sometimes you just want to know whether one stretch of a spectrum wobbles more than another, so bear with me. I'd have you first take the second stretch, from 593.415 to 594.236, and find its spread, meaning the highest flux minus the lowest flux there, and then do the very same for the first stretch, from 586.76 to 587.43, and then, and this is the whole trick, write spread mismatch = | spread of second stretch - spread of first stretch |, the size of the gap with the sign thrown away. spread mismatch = 3.2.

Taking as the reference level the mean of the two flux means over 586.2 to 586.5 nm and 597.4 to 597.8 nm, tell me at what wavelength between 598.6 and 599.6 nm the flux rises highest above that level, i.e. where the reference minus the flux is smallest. 599.251 nm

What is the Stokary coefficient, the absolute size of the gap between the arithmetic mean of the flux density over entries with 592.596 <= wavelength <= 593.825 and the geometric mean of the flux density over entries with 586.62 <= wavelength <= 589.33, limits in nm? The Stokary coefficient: 1.8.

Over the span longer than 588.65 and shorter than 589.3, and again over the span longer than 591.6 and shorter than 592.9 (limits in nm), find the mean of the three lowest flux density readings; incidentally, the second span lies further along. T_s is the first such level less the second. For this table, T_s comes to -2.8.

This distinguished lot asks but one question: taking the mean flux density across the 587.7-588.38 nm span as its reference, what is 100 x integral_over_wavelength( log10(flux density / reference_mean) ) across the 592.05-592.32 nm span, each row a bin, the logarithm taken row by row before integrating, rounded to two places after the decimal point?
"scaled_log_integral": 0.15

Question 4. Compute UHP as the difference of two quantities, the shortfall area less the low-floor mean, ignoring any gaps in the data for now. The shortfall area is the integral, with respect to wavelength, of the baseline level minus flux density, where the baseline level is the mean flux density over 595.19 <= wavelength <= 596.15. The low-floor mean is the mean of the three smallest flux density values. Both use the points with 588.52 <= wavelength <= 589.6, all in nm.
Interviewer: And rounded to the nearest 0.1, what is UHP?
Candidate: -7.9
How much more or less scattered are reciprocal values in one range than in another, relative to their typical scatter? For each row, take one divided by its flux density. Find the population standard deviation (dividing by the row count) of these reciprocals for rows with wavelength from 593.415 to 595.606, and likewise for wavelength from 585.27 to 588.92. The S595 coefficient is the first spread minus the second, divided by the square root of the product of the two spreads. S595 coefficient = 0.2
